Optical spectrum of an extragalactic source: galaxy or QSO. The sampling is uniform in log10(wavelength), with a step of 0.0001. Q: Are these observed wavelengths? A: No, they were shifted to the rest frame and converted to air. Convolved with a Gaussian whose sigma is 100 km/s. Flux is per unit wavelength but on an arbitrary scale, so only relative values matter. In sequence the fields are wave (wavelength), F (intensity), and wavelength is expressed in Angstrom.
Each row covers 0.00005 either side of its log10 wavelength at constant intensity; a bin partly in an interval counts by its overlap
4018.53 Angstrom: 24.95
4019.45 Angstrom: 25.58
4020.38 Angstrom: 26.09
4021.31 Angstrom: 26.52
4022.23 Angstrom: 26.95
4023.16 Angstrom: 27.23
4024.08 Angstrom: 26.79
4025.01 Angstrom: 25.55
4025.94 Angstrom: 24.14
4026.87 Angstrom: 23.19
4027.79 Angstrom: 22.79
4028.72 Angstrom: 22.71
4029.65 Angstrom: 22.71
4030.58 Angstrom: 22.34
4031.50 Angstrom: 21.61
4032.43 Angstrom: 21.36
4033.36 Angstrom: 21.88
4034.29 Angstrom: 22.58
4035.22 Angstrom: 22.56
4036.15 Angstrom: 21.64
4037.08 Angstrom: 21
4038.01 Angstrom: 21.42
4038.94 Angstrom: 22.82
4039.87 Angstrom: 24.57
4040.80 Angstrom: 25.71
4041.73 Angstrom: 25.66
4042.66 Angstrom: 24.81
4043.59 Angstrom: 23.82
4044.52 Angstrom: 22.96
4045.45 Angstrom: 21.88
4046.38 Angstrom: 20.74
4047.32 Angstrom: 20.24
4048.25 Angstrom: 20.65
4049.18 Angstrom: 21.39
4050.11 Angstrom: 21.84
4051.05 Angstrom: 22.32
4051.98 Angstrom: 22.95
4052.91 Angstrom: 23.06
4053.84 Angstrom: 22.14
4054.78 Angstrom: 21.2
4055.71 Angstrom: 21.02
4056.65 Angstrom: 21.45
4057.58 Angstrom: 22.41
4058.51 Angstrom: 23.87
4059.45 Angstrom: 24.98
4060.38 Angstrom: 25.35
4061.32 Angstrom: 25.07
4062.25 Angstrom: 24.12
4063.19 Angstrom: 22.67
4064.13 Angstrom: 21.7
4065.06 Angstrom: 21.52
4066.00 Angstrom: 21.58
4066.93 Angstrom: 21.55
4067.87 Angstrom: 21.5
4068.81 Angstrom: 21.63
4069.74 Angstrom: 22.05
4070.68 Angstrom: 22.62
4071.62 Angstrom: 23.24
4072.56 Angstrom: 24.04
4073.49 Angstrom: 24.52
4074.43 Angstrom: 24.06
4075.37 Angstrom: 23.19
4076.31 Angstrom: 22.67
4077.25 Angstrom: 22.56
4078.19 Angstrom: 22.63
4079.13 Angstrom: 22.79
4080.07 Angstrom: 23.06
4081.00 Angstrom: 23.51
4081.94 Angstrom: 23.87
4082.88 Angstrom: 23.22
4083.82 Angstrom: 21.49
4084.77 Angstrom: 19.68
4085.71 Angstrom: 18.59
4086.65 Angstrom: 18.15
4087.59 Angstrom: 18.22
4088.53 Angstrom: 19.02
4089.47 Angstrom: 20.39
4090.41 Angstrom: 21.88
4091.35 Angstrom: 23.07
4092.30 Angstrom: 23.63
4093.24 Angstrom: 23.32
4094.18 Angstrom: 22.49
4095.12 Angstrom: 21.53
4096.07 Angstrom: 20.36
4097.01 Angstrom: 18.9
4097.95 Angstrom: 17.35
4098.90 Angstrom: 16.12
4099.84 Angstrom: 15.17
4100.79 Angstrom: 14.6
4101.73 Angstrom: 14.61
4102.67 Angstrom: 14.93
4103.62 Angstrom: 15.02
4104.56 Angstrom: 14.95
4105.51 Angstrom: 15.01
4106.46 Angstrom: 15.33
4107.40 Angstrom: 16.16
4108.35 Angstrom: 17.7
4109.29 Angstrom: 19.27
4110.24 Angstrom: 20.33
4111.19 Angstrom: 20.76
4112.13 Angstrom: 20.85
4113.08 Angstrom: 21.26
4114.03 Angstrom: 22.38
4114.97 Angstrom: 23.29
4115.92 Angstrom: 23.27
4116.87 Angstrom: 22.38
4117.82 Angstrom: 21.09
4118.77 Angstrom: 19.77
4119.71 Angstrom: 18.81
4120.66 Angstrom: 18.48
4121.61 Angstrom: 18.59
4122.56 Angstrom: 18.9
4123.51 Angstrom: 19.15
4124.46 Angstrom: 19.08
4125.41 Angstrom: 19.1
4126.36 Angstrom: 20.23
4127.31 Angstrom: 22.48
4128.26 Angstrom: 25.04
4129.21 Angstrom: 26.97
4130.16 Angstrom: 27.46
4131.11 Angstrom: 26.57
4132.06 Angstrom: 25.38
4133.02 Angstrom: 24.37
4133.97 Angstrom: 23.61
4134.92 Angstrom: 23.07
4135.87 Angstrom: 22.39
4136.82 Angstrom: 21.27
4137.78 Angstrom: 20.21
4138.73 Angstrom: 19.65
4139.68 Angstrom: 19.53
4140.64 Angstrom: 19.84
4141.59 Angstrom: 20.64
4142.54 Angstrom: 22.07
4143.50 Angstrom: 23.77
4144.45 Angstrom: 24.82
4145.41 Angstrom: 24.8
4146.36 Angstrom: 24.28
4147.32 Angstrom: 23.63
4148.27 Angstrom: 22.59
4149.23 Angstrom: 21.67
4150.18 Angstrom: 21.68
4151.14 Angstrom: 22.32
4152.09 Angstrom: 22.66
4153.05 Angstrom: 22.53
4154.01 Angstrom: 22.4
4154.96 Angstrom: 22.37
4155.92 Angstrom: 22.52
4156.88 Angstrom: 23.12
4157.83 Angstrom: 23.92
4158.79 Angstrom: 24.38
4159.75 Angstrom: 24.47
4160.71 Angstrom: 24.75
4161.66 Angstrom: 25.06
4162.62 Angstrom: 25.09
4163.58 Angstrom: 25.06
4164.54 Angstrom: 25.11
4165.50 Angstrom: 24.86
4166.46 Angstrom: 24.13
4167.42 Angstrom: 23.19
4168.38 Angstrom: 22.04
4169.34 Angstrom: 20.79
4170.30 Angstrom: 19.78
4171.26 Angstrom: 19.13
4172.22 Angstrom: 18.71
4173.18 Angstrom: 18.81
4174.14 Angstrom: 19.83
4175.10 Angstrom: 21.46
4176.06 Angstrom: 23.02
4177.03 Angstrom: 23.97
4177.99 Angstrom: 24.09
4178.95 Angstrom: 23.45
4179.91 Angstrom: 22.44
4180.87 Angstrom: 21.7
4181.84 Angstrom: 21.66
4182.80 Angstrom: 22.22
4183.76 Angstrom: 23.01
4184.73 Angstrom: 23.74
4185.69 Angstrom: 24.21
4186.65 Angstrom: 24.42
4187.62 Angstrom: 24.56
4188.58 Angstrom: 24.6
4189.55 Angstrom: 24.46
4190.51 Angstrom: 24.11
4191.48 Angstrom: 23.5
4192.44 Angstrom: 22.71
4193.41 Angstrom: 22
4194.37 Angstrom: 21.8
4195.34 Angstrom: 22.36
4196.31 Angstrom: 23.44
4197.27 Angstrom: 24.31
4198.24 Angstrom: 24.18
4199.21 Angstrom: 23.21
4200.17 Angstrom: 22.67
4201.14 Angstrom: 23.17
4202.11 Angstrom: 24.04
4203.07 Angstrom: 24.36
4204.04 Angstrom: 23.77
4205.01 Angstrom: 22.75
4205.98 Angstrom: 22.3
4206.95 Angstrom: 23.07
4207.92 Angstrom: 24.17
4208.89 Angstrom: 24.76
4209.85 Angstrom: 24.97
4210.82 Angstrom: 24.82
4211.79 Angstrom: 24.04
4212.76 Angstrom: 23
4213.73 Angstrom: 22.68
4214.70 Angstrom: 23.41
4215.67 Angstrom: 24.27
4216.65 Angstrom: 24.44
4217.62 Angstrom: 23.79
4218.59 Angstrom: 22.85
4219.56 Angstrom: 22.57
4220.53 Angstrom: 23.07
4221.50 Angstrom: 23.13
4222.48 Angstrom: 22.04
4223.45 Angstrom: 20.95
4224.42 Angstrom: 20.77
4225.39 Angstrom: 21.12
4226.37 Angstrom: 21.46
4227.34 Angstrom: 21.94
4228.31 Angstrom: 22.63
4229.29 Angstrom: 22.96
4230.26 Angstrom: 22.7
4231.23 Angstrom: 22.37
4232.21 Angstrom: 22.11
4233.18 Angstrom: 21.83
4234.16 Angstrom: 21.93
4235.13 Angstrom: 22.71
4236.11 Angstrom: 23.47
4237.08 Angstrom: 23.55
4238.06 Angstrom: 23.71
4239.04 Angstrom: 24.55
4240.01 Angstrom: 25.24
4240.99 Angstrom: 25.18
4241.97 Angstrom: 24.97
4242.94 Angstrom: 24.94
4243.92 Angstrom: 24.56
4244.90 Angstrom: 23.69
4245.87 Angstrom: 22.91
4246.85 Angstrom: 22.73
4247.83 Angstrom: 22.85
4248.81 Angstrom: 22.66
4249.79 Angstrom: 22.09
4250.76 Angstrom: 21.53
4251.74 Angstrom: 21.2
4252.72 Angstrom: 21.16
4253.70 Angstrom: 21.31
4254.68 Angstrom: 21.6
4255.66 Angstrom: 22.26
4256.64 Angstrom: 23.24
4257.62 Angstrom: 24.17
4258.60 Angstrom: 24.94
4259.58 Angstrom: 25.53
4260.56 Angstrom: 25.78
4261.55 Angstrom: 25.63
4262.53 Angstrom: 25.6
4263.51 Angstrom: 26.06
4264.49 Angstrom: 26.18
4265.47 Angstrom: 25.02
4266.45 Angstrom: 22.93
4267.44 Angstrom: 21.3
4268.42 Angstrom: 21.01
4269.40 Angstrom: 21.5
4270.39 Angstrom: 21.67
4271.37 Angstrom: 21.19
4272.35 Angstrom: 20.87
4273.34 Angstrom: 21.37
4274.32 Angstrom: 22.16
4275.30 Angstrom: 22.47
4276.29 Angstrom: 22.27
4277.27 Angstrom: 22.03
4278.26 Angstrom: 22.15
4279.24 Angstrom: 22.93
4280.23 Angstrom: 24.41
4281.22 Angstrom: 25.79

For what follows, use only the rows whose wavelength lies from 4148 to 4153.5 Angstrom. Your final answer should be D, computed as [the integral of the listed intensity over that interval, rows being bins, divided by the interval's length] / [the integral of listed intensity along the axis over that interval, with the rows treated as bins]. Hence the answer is 0.182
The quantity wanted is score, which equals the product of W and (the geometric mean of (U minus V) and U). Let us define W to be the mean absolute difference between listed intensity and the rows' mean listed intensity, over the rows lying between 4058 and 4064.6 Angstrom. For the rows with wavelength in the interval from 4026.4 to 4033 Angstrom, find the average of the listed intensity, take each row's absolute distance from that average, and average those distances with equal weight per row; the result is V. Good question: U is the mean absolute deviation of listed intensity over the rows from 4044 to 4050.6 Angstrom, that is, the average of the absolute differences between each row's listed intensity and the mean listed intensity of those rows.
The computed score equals 0.4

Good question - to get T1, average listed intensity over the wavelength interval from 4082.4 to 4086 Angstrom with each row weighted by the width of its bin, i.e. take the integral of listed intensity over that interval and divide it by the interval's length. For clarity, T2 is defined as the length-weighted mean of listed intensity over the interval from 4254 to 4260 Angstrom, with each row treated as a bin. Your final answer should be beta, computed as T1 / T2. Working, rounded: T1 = 20.8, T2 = 23.5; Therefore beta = 0.88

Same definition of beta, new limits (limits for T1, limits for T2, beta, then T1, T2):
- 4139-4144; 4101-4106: 1.42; 21.1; 14.9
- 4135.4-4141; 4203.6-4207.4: 0.89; 20.5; 22.9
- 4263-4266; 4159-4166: 1.04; 25.8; 24.9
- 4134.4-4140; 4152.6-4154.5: 0.94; 21.1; 22.5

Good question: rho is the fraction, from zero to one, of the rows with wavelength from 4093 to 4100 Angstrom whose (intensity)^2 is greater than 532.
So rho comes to 0.1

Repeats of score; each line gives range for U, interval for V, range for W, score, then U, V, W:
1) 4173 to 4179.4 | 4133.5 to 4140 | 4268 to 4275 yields 0.3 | 1.76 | 1.4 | 0.33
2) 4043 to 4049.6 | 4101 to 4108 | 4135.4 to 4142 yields 0.7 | 1.04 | 0.3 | 0.80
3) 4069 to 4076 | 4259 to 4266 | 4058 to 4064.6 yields 0.6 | 0.70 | 0.3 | 1.04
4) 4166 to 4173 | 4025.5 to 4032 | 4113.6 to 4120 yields 2.1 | 1.72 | 0.5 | 1.44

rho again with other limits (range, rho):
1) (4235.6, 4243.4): 1.0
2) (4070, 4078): 0.6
